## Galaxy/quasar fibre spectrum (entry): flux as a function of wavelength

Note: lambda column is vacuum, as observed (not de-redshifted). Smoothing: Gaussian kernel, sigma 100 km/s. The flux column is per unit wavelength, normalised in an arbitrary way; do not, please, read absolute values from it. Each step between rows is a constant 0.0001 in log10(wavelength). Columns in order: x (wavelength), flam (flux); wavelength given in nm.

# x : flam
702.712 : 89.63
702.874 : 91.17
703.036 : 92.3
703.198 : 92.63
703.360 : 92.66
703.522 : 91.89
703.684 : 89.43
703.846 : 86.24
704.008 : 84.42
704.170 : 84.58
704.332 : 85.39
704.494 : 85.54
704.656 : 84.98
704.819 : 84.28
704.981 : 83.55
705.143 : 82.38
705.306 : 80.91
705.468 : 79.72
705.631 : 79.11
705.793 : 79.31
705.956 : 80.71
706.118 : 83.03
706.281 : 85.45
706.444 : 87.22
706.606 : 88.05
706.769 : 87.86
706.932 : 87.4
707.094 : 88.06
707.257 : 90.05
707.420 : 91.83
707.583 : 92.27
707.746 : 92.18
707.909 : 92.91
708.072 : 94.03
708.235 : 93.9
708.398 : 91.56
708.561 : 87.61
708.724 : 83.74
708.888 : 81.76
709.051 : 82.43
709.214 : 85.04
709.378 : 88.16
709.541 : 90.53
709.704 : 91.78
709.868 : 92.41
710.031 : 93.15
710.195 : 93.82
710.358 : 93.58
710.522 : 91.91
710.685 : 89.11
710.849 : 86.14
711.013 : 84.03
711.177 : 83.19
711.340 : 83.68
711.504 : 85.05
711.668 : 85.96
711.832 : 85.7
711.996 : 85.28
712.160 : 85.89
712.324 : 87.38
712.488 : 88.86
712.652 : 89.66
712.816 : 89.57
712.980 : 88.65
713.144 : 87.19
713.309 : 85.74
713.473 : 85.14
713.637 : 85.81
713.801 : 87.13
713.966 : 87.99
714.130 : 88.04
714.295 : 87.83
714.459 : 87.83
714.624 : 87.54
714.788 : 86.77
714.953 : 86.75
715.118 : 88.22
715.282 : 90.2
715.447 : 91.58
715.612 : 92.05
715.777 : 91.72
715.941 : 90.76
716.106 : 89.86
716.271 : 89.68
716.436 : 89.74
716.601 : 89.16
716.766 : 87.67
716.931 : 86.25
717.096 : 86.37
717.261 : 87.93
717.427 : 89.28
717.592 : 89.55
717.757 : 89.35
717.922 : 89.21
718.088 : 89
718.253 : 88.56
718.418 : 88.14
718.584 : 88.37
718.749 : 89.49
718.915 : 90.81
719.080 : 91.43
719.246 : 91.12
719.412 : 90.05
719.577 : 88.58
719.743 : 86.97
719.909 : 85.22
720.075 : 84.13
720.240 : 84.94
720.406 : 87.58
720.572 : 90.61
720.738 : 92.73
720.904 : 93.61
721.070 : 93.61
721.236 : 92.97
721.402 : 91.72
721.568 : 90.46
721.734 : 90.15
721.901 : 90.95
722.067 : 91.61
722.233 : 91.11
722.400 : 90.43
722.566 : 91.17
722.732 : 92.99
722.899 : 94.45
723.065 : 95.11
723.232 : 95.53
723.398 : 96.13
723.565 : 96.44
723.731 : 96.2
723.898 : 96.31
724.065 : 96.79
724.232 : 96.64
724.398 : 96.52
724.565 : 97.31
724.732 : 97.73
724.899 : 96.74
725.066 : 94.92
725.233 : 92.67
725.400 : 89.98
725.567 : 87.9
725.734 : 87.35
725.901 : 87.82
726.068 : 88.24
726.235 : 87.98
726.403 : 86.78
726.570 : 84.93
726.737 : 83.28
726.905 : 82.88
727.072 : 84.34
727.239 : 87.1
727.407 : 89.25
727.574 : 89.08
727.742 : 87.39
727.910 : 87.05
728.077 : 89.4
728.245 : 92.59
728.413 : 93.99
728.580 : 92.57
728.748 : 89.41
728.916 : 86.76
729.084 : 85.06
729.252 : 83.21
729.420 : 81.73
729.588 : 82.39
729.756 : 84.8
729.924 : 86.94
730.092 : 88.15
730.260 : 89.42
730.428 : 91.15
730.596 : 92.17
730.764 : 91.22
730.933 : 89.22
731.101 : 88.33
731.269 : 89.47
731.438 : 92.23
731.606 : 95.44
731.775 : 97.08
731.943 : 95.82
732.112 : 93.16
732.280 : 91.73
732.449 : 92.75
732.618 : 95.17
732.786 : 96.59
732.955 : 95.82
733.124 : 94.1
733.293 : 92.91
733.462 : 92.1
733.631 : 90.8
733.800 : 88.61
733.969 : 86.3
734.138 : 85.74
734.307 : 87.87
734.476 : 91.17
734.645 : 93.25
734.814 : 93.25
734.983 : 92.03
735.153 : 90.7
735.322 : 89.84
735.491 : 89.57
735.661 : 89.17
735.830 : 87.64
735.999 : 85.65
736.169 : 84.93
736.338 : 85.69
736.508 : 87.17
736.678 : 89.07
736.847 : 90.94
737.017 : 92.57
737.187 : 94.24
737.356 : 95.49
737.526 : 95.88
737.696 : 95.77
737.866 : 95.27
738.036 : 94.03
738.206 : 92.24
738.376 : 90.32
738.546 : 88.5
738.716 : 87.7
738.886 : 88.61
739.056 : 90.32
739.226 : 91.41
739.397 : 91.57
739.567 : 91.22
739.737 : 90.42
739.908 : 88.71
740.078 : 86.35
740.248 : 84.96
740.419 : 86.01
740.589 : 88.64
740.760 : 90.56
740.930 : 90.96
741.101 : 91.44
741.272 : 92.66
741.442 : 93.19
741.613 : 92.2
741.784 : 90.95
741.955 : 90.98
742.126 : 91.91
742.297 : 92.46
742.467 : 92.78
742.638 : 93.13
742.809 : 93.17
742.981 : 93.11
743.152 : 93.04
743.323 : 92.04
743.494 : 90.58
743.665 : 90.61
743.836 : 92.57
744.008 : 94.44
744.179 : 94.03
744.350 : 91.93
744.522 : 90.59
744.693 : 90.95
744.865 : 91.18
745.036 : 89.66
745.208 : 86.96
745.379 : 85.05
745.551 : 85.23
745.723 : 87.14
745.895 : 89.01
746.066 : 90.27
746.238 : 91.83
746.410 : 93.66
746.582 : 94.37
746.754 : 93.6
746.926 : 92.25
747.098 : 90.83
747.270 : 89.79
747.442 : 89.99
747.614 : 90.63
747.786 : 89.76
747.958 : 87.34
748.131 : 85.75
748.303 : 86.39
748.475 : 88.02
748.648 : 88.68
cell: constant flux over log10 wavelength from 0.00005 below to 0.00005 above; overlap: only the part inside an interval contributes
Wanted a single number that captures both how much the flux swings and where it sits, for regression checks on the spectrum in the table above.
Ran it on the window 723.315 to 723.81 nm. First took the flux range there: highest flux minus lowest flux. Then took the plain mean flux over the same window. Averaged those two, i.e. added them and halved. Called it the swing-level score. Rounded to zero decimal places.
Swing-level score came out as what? 48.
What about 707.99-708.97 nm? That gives 51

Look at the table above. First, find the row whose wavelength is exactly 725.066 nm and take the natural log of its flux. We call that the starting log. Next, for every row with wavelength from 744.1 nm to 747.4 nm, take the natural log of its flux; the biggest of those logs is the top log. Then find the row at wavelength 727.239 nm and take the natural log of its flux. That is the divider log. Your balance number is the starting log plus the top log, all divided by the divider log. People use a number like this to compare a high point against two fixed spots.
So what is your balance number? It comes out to 2.04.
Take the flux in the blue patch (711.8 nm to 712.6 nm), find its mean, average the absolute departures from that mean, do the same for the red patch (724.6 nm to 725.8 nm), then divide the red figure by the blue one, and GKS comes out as 2.9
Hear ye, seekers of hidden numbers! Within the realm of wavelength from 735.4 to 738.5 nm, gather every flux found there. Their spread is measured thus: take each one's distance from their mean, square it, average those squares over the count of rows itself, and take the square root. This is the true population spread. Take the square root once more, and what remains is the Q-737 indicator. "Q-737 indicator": 1.91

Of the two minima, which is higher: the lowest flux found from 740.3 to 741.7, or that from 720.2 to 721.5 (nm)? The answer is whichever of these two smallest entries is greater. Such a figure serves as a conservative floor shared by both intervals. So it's 86.0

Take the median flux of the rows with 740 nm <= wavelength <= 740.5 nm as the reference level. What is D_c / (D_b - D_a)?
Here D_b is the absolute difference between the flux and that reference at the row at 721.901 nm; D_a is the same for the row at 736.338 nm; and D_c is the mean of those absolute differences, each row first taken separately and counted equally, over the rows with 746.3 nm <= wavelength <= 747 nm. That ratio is 1.6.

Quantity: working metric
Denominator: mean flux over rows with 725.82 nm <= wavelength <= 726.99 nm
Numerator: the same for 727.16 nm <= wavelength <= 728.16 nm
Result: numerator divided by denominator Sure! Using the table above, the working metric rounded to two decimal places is 1.03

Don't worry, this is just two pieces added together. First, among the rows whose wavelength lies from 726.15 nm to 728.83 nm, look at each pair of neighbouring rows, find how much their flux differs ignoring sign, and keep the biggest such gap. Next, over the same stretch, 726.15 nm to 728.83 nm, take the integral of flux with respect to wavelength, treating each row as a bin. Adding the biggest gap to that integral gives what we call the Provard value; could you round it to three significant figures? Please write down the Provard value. 239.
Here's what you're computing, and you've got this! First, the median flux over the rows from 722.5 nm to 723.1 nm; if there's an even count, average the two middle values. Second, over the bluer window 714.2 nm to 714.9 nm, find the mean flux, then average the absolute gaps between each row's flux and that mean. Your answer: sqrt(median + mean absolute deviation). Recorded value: 9.70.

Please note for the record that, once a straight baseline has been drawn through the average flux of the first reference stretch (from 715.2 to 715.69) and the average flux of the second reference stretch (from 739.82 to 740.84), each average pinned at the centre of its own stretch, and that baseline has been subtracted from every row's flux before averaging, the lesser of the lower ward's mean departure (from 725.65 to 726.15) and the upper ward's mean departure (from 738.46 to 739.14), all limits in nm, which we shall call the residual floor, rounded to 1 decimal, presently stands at -1.9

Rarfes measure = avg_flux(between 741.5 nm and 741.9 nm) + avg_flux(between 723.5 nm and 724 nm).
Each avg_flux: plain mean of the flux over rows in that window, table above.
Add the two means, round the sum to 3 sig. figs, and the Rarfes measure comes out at 188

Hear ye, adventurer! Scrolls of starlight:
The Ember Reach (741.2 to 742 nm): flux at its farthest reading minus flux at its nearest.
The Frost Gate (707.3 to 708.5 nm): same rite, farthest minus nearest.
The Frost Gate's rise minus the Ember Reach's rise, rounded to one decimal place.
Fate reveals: 1.4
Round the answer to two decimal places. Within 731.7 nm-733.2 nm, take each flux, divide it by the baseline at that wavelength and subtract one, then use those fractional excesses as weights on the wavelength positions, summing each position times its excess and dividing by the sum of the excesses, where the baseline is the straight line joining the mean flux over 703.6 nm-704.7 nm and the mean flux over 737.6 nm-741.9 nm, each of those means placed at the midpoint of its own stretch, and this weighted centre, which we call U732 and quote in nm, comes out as 732.44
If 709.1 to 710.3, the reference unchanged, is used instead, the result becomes 709.92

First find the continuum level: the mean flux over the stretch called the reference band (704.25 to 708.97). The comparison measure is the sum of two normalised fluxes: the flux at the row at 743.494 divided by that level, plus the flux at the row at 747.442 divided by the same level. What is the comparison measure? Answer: 2.09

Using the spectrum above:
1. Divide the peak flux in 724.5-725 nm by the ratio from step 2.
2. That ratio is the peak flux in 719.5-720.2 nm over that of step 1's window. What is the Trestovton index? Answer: 108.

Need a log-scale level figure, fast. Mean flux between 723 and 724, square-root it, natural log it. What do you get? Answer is 2.28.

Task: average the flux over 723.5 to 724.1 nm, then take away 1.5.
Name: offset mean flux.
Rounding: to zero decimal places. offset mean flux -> 95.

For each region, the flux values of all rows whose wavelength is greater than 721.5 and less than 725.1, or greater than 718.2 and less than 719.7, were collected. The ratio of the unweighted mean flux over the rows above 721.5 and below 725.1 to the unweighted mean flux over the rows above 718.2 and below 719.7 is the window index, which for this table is 1.05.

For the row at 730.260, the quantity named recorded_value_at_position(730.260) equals 89.42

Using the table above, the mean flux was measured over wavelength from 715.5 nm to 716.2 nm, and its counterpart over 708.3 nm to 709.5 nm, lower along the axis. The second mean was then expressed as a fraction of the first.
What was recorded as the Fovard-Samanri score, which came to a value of 0.94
